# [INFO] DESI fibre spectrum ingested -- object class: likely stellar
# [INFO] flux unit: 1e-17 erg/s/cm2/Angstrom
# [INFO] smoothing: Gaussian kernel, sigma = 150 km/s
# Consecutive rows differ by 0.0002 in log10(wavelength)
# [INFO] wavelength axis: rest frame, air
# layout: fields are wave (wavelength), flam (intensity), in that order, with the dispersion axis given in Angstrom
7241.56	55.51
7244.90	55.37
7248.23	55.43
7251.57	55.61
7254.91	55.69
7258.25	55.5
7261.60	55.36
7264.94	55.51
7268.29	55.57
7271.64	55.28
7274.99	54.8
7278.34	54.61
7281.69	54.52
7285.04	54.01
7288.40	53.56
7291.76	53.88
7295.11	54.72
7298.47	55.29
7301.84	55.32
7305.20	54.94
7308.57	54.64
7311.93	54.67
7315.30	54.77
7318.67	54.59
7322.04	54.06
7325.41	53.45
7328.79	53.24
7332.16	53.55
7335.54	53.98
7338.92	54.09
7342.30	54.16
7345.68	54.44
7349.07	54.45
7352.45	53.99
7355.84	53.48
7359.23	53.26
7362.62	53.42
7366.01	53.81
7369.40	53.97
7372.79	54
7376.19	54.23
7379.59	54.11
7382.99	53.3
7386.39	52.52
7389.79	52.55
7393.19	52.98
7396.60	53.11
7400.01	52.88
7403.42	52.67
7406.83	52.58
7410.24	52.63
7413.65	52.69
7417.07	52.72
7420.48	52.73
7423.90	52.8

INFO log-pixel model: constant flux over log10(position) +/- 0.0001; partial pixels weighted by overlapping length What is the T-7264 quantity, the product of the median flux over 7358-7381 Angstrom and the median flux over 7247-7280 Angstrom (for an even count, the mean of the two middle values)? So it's 2993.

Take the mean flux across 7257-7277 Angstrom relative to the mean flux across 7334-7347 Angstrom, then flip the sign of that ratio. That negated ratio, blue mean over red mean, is -1.02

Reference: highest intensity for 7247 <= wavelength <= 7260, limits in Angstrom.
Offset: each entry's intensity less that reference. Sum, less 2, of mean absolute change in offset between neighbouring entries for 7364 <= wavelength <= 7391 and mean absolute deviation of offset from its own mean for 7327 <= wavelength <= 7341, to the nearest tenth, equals -1.4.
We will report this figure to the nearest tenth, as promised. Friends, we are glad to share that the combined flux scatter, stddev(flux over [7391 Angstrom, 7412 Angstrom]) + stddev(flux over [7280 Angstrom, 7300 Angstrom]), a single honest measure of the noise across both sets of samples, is 0.8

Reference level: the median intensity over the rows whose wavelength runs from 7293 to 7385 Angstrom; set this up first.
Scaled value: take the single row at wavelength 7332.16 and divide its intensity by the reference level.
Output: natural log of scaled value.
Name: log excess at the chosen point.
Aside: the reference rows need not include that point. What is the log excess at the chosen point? -0.010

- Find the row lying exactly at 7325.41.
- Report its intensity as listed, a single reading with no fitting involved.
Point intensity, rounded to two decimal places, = 53.45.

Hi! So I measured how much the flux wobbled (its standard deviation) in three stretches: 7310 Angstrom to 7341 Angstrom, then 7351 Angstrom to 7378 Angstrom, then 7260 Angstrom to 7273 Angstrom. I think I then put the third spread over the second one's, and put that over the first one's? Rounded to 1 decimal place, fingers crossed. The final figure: 0.7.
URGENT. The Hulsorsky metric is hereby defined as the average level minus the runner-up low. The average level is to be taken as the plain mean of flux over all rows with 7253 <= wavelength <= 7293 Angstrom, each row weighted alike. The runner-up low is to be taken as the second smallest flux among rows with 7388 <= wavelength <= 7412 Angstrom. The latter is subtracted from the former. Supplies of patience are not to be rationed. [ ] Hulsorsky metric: 2.28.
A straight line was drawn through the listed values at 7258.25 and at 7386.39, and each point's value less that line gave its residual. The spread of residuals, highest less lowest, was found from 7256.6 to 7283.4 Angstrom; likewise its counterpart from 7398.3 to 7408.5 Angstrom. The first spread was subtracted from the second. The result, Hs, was -0.6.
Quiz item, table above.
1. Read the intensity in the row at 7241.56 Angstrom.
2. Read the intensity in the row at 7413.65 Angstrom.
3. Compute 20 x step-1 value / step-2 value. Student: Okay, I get 21.1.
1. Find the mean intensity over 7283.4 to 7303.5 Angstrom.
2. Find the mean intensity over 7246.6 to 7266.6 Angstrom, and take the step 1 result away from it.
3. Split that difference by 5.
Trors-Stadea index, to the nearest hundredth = 0.21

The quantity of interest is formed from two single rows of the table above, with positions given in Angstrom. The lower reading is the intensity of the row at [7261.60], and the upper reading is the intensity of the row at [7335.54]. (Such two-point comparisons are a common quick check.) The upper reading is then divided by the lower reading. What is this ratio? 0.975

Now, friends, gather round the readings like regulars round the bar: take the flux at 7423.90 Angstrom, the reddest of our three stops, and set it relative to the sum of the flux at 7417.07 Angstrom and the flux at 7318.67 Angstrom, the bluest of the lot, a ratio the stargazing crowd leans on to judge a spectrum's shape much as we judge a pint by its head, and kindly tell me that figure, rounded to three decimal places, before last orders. 0.492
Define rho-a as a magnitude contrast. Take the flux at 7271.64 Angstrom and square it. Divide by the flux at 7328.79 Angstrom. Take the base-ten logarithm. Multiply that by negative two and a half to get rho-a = -4.40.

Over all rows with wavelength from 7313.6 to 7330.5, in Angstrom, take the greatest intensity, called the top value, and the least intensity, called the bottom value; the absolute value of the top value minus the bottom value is 1.5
